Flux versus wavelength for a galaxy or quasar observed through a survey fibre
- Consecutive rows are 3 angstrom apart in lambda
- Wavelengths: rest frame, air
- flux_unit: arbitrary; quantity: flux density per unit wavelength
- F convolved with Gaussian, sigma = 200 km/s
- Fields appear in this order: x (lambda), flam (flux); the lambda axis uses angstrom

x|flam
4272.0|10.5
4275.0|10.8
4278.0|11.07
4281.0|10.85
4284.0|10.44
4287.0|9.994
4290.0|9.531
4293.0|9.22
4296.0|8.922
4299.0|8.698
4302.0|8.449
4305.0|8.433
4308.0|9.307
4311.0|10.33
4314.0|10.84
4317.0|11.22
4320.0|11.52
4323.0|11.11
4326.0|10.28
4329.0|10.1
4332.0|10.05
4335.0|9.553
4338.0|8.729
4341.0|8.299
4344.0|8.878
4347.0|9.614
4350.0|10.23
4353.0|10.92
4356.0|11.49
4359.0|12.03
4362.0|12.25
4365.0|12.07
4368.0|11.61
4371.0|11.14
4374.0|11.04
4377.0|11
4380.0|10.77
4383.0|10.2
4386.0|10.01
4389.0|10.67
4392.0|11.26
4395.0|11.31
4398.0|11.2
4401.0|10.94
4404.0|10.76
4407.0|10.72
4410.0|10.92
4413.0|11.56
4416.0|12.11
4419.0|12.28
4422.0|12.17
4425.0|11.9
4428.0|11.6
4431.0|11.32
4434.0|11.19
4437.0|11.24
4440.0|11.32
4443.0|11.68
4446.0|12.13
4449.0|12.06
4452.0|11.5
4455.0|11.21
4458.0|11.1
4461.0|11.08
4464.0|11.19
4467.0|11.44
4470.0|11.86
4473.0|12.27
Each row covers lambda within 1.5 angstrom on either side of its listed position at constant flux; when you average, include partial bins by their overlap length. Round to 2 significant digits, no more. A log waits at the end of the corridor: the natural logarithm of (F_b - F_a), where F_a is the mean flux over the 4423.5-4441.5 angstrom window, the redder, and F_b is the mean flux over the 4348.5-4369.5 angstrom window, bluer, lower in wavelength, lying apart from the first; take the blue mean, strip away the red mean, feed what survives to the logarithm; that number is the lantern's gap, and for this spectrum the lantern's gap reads -2.5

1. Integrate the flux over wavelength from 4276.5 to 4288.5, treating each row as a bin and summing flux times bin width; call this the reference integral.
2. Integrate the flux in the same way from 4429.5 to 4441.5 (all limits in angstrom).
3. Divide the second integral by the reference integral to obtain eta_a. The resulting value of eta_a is 1.1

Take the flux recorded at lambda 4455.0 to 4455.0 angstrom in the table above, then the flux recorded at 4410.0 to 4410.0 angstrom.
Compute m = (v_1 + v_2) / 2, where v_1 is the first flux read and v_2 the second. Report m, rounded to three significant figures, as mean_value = 11.1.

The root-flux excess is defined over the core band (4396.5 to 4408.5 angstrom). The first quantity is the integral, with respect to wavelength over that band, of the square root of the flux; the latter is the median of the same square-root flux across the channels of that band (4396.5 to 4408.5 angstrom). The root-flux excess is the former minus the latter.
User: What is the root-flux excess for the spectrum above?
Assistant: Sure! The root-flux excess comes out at 36.3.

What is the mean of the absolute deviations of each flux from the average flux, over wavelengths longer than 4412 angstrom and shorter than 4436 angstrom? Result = 0.35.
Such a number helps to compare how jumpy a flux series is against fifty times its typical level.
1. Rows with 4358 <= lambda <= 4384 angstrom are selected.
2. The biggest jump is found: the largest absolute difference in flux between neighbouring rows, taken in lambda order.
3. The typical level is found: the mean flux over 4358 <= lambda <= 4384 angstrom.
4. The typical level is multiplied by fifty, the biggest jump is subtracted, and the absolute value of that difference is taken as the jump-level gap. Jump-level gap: 567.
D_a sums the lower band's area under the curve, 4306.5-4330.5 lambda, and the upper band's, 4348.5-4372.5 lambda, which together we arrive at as 529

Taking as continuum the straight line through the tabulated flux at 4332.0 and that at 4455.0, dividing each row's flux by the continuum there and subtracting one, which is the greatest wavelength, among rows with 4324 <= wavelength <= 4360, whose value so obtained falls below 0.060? 4350.0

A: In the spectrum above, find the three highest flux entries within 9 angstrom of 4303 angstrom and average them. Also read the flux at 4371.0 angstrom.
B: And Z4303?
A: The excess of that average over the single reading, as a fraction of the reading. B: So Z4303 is -0.15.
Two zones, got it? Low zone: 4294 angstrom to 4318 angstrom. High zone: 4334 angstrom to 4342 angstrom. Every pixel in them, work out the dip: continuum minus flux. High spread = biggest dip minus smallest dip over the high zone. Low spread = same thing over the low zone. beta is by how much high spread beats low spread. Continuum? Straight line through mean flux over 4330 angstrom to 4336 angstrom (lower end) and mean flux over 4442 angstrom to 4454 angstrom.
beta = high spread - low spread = -1.2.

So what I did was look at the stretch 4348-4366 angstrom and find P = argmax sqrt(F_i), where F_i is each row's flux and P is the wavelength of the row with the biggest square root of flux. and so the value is 4362.0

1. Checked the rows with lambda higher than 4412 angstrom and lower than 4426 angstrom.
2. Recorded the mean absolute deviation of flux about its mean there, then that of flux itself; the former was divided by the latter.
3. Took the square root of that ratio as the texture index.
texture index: 0.14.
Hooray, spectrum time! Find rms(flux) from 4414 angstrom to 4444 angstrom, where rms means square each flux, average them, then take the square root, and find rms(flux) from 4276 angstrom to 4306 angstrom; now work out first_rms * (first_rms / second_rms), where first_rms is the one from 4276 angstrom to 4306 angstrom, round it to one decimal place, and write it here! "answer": 7.9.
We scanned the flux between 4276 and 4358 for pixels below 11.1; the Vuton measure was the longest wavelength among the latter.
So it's 4353.0 angstrom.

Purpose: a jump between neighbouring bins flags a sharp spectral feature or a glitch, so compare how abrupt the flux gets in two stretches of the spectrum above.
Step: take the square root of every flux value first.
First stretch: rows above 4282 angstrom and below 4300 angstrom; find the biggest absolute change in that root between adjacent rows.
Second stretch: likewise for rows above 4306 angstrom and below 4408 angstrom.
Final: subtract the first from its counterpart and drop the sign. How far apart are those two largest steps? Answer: 0.089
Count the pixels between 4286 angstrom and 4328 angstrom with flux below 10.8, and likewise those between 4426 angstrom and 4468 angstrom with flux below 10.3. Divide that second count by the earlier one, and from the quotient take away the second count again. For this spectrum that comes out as 0.0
